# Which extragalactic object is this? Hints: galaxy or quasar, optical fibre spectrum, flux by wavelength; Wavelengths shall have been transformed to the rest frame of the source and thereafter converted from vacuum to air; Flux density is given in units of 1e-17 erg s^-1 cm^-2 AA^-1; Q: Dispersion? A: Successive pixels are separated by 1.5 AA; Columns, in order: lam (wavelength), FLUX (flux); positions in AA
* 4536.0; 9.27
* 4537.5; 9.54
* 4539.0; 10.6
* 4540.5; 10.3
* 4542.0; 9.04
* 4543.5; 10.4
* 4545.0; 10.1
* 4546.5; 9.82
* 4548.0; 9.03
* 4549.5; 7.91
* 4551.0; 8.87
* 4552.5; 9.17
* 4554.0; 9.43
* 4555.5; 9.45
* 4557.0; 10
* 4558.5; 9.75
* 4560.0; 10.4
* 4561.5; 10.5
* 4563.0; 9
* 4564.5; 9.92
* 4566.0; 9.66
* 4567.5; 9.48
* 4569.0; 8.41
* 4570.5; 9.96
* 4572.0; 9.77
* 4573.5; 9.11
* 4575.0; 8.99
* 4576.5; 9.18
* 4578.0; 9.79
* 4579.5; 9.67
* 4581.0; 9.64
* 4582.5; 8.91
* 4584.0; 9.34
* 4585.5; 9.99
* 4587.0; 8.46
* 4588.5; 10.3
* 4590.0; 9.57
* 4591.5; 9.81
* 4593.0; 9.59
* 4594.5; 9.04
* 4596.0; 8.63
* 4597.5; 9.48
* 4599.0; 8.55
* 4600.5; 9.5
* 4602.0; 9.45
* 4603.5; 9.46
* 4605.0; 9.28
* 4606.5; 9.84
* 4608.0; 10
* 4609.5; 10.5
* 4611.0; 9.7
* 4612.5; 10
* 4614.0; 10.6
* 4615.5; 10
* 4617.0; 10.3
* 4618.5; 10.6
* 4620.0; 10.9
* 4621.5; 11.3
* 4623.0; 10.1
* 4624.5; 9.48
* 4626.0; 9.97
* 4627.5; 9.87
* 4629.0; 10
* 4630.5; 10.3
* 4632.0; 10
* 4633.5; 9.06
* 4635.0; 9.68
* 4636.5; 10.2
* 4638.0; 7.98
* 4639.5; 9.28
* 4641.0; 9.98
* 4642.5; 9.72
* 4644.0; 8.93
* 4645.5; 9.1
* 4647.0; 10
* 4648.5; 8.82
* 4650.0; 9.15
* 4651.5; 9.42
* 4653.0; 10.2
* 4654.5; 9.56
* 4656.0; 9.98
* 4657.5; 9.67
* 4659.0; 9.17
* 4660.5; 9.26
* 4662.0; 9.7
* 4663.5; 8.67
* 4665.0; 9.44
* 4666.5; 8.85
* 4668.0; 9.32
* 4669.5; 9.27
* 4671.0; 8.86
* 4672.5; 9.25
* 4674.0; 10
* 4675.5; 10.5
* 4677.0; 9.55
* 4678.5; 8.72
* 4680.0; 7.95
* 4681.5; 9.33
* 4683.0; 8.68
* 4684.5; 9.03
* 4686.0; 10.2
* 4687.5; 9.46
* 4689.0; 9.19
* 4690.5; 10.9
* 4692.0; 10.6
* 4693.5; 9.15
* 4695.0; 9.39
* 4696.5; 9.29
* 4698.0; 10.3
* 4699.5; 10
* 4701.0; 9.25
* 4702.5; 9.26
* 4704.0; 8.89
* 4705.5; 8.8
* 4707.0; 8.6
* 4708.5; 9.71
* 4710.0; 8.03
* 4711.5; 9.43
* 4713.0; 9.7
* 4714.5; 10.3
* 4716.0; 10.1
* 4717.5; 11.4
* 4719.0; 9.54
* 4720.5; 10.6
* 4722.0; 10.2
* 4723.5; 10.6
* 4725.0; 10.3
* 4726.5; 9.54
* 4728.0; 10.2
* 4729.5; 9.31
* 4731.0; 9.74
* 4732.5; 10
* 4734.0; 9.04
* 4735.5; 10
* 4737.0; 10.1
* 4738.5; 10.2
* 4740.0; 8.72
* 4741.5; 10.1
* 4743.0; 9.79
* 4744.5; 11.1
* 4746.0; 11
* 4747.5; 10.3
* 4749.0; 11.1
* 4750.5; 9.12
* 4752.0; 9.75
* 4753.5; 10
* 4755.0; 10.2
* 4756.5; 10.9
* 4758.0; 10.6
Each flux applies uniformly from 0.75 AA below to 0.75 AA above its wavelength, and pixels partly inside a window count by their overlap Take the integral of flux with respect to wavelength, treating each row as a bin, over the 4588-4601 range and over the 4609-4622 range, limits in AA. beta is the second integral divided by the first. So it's 1.11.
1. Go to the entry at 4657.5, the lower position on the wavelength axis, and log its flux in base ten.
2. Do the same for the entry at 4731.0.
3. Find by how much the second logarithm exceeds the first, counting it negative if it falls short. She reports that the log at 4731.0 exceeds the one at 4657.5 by 0.00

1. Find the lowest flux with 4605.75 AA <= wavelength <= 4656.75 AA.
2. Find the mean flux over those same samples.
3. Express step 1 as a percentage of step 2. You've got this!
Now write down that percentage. 81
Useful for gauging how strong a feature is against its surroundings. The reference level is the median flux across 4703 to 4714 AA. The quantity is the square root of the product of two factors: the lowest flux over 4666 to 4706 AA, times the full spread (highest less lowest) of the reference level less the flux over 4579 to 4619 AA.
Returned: 4.1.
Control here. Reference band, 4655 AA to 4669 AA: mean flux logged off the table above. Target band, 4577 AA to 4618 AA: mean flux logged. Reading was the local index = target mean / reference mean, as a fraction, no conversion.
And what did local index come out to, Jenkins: 1.03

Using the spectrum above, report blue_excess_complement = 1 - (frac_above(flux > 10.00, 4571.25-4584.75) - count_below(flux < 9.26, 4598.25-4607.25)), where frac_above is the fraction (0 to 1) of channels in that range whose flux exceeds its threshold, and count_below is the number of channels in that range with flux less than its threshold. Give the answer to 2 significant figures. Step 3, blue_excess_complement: 2.0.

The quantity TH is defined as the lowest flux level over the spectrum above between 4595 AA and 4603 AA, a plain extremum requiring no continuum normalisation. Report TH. 8.55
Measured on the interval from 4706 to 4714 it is 8.03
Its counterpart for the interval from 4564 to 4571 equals 8.41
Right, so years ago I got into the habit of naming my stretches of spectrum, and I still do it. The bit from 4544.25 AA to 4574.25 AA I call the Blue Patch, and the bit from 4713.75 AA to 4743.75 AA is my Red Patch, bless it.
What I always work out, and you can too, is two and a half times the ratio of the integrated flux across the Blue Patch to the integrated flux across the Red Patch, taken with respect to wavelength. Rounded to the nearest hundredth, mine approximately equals 2.37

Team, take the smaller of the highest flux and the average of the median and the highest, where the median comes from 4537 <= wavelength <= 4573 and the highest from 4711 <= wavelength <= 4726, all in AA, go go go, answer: 10.6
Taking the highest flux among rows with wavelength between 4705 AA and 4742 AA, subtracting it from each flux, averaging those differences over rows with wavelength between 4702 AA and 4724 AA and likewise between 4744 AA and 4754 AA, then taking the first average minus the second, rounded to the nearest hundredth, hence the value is -0.66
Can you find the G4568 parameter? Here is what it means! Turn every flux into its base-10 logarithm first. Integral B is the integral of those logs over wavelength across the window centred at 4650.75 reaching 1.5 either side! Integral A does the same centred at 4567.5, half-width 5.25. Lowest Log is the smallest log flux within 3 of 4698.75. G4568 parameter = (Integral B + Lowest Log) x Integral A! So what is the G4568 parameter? 40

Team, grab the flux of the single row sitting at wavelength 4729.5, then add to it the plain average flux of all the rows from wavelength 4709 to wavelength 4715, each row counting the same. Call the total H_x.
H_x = 18.7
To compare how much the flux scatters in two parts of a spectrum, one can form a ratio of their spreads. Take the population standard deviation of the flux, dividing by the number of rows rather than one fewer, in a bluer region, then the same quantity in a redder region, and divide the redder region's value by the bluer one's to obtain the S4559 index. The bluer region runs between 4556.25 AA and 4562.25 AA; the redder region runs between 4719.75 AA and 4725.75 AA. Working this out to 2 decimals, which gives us 0.59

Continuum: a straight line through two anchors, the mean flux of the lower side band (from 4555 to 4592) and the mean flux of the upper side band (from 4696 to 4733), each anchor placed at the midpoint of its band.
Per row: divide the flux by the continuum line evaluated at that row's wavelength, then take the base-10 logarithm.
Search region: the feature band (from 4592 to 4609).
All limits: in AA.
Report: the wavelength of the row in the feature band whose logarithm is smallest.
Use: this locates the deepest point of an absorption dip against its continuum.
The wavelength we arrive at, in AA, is 4599.0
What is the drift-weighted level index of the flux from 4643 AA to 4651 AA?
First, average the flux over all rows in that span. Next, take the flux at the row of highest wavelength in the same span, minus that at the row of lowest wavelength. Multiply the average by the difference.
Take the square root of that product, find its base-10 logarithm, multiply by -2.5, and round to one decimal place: -0.4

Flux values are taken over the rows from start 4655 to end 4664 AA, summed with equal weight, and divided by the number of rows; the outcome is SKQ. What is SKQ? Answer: 9.4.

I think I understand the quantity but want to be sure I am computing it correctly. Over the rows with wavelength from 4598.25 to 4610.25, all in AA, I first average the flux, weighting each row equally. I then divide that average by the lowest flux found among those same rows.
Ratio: 1.120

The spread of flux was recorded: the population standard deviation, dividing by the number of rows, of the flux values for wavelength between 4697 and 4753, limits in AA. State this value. 0.74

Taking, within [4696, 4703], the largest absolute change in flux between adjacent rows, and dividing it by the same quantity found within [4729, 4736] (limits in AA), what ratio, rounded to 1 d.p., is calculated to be 1.1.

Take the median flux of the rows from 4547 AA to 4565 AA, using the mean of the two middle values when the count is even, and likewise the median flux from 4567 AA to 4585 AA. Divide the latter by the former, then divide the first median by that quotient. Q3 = 9.47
